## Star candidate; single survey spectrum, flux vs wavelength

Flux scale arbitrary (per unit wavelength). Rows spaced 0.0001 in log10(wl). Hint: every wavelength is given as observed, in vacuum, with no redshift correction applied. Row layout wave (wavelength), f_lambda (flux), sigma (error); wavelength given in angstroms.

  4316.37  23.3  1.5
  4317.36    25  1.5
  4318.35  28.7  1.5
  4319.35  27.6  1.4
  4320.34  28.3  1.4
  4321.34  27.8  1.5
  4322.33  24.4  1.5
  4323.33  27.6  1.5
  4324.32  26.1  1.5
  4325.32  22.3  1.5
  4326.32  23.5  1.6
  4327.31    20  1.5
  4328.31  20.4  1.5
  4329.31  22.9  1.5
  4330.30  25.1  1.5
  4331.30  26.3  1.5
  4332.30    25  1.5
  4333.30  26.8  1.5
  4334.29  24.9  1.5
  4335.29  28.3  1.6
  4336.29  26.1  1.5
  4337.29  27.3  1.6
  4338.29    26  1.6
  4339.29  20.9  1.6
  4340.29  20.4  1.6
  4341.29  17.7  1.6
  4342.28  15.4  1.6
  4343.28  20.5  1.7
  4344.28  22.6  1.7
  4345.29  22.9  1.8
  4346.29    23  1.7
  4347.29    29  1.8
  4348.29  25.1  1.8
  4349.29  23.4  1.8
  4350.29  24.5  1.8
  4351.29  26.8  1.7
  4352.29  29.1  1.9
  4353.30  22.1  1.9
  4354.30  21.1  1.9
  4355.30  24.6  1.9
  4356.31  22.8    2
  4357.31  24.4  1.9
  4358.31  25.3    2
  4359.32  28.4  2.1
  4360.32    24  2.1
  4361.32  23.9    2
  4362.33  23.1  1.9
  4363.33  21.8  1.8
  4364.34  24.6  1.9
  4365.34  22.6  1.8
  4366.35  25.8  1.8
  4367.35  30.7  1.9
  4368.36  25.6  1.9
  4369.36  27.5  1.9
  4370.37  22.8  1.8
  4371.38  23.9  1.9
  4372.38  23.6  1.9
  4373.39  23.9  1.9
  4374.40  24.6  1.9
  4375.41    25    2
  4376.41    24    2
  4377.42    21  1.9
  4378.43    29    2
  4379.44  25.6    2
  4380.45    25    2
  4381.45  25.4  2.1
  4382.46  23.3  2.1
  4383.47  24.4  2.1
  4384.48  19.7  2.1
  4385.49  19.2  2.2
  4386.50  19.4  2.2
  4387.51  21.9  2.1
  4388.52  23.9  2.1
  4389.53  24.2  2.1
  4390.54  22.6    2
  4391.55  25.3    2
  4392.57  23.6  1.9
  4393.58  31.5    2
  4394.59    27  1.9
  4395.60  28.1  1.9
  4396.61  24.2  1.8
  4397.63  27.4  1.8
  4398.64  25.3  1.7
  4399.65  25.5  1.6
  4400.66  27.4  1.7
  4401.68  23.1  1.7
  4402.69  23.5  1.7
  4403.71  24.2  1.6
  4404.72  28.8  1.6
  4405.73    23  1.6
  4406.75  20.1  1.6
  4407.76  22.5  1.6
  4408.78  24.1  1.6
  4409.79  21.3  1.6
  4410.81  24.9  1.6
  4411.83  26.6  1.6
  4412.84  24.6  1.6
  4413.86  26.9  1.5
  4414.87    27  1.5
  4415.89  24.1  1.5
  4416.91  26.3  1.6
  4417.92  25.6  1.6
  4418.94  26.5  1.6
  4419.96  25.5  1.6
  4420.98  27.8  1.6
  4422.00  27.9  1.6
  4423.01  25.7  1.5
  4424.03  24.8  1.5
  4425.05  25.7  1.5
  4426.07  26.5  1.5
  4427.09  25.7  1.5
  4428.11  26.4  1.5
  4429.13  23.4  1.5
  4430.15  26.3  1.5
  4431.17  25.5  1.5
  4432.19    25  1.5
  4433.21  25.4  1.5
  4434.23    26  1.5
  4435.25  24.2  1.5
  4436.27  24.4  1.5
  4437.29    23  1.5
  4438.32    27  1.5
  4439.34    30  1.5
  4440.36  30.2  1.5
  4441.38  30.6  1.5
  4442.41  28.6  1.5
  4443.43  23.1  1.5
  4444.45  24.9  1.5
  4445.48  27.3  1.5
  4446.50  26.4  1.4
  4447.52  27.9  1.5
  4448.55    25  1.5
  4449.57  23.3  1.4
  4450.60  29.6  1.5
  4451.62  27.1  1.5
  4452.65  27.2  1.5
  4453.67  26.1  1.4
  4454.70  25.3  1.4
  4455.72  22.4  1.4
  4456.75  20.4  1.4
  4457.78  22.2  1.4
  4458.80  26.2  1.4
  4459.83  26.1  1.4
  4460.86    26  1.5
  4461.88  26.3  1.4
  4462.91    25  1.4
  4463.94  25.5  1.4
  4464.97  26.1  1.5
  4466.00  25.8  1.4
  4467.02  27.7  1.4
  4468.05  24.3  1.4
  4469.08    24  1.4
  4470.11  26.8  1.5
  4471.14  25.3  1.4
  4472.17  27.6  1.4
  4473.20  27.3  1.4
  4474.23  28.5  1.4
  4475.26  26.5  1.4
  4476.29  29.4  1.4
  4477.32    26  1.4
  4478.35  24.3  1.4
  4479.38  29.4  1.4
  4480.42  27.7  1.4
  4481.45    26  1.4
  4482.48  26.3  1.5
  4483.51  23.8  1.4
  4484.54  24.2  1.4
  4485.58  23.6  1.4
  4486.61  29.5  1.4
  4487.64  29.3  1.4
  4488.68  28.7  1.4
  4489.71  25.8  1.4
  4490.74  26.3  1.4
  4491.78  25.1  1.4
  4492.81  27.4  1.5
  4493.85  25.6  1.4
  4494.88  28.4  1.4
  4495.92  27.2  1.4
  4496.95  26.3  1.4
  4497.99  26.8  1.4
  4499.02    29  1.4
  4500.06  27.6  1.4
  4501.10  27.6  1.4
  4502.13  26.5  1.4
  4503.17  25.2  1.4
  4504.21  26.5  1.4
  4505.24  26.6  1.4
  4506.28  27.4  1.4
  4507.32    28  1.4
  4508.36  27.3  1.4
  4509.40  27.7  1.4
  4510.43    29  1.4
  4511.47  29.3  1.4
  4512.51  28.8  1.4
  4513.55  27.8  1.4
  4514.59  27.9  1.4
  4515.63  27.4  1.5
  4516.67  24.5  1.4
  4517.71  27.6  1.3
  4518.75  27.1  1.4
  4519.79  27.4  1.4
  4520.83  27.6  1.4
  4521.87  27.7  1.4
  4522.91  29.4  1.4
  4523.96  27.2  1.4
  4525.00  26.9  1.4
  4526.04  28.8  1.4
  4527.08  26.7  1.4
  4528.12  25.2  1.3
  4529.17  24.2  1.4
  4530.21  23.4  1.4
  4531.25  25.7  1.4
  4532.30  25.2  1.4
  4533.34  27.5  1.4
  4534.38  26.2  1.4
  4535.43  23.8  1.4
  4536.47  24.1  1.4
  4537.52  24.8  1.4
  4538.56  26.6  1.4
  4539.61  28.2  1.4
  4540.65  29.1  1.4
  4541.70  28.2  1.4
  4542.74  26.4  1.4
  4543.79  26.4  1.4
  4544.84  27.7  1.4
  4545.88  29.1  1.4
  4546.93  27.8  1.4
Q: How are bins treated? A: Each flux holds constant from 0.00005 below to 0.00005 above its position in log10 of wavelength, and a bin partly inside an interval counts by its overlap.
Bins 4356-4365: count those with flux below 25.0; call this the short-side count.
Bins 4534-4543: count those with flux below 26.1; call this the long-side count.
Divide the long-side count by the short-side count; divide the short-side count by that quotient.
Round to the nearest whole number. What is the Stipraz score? 16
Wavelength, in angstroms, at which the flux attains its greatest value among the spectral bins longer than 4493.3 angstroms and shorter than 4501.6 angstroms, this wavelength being 4499.02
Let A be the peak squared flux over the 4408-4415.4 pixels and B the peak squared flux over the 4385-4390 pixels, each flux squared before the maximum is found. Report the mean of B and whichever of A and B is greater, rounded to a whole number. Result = 657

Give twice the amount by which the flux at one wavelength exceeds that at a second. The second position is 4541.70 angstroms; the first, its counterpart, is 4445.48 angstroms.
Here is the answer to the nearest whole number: -2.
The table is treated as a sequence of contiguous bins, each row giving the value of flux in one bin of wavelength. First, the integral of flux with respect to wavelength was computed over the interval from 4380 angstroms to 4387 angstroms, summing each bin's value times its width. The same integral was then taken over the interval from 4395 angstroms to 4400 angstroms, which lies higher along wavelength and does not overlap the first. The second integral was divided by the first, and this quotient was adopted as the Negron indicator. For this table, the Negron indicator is 0.84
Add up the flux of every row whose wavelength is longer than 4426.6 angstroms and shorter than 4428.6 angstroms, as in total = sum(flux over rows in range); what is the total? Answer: 52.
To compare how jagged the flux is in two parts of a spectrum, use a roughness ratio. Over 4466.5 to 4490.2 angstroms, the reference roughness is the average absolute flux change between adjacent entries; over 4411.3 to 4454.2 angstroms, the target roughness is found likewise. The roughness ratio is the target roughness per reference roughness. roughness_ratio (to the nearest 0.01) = 0.84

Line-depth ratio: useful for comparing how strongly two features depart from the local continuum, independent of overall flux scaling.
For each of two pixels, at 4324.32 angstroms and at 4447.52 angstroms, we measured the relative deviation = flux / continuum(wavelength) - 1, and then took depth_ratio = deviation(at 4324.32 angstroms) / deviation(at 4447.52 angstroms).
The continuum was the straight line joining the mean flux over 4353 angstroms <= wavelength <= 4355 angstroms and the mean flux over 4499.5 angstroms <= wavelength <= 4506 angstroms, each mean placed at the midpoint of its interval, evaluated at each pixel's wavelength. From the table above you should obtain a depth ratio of 2.1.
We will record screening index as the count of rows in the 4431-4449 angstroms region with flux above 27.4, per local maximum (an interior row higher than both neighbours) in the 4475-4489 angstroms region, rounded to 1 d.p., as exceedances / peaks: 1.0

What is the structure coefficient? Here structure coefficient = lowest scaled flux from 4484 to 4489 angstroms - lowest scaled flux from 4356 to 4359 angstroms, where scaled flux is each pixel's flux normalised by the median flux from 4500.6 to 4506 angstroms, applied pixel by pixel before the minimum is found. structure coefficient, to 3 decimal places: 0.030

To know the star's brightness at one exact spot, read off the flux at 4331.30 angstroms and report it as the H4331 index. 26.3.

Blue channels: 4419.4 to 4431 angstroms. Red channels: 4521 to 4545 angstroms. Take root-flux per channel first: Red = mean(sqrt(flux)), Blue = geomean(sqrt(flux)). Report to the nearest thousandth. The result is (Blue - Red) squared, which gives 0.003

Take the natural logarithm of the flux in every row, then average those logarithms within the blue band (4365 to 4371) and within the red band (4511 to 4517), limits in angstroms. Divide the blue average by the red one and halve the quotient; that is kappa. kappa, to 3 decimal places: 0.489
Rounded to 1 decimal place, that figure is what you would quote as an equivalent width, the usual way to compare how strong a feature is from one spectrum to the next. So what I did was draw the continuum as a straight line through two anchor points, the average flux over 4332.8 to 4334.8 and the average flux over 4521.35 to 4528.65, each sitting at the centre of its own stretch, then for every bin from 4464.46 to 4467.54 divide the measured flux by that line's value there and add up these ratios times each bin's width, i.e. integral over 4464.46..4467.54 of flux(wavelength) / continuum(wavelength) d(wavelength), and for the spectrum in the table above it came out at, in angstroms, 3.0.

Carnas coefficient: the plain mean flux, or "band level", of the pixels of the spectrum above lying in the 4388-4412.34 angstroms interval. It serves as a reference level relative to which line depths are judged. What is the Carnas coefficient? 24.9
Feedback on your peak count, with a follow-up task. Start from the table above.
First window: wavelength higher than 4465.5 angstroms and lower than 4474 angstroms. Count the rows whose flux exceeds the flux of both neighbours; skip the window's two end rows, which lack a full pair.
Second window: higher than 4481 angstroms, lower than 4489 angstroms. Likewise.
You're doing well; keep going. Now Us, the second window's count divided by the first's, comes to 1.00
